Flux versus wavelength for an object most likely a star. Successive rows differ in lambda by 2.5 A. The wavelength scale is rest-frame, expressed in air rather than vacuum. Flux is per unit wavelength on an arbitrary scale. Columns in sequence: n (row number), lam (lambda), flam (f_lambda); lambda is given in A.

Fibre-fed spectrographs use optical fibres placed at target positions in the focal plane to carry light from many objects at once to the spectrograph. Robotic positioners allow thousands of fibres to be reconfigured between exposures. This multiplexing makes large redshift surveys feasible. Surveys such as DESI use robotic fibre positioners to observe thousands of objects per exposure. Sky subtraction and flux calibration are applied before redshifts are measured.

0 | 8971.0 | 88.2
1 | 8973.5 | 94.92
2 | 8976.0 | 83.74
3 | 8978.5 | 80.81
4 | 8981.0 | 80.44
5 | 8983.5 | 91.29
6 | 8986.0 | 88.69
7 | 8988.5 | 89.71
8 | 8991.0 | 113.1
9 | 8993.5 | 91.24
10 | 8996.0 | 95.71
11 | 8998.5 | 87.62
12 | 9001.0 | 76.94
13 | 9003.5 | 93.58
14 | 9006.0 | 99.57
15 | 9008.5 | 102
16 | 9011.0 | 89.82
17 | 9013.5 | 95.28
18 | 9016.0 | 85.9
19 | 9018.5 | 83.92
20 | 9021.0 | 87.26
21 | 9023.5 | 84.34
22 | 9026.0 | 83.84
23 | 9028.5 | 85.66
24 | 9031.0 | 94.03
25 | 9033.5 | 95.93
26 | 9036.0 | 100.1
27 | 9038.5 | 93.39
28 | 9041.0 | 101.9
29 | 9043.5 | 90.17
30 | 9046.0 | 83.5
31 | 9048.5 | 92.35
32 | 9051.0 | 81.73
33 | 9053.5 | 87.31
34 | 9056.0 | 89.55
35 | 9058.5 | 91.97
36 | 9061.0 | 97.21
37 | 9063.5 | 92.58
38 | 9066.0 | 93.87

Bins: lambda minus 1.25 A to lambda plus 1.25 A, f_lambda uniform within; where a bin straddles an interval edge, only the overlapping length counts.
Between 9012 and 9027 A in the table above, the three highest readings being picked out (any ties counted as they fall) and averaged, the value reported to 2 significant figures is 89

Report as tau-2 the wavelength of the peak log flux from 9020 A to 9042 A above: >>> 9041.0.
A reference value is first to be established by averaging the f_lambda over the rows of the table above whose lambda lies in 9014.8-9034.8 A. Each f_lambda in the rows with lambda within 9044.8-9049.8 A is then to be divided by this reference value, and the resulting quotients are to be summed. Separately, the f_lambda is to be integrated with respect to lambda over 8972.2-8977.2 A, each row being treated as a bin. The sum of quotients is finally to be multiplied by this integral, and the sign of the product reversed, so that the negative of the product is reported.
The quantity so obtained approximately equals -897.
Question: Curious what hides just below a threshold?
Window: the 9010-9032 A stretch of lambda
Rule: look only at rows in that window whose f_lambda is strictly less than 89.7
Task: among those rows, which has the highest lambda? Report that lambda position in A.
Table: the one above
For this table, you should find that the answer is 9028.5 A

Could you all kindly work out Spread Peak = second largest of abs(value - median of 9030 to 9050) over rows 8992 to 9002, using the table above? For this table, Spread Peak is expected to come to 6.1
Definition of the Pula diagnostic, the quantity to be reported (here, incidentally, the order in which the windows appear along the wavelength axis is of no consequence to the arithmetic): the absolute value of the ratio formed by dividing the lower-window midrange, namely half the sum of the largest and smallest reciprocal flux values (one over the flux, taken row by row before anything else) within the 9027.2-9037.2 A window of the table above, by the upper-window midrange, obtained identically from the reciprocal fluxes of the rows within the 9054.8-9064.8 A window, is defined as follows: 1.01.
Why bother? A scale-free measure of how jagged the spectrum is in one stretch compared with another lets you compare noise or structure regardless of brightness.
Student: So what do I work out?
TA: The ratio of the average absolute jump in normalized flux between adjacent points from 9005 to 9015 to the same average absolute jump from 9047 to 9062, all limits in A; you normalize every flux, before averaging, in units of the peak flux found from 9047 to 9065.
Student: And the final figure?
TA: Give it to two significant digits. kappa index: 1.3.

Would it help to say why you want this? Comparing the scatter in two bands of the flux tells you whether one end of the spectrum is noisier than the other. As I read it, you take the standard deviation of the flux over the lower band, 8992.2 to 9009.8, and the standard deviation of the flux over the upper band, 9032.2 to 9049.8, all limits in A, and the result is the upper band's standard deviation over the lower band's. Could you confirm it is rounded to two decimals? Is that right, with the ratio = 0.74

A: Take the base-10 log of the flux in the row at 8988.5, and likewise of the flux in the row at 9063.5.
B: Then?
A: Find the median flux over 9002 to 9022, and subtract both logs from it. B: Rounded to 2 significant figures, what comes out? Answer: 88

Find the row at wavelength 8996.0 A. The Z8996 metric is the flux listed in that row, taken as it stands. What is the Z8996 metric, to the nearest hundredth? 95.71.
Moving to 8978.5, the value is 80.81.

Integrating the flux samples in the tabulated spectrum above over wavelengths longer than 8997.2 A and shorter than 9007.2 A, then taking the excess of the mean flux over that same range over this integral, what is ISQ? -805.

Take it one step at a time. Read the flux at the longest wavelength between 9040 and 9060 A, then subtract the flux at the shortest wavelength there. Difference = -10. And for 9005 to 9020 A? -16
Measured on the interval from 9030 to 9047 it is -11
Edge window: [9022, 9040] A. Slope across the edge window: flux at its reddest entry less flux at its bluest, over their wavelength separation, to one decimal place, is 0.6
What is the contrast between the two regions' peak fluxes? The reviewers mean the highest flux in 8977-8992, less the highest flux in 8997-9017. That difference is 11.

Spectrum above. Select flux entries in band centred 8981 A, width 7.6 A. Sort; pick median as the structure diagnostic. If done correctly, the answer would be 81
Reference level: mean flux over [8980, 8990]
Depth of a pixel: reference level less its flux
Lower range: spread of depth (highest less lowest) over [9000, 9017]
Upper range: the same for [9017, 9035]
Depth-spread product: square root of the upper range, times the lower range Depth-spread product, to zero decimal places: 87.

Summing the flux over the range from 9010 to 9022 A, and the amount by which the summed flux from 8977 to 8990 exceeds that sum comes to -11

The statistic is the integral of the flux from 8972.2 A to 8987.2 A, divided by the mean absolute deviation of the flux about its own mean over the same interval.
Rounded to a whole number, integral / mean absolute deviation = 261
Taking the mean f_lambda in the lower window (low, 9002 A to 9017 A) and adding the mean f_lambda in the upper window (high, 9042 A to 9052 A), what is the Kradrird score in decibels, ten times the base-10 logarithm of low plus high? 22.6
